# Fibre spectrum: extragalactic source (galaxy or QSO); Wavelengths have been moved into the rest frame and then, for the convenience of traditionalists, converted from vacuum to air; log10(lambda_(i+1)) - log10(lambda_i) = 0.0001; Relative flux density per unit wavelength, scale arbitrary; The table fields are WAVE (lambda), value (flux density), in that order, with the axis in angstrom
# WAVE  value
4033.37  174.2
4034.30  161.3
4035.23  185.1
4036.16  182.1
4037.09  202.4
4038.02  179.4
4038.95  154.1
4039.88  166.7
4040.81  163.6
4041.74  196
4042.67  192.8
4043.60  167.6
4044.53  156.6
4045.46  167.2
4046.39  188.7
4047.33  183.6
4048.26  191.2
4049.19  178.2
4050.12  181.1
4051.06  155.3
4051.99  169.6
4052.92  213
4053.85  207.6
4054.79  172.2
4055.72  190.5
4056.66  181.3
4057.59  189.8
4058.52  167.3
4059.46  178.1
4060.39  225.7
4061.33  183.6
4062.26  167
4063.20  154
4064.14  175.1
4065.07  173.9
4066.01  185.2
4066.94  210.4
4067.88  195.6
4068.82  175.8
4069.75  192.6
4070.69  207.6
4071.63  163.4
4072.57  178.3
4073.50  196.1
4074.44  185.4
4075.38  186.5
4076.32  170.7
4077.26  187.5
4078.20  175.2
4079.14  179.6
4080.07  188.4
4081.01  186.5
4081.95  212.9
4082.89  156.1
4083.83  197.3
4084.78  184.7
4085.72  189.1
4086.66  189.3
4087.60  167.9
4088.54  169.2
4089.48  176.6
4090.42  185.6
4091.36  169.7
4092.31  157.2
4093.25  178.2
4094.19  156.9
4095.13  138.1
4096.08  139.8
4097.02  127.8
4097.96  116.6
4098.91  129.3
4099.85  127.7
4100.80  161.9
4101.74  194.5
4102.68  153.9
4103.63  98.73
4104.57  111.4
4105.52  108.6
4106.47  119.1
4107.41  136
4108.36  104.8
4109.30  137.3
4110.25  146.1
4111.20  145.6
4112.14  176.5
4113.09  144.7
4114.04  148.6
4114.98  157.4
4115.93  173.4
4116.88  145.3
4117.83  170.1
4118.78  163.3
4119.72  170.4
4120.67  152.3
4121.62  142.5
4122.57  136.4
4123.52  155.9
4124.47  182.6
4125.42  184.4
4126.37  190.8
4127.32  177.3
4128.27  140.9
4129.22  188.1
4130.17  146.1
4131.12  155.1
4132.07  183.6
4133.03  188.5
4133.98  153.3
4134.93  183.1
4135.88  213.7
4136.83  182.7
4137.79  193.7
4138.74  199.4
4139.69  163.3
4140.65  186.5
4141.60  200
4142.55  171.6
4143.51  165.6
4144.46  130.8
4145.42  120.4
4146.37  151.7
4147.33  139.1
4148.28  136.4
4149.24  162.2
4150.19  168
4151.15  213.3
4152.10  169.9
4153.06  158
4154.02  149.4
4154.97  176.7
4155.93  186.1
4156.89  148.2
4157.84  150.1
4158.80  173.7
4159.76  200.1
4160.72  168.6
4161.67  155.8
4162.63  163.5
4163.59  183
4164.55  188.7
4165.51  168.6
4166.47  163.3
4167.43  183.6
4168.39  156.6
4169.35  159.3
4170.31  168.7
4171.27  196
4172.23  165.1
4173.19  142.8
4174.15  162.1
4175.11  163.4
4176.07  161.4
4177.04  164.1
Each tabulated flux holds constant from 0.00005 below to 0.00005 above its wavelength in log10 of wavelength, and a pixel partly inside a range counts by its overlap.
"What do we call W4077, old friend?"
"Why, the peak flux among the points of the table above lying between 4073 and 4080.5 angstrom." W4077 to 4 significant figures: 196.1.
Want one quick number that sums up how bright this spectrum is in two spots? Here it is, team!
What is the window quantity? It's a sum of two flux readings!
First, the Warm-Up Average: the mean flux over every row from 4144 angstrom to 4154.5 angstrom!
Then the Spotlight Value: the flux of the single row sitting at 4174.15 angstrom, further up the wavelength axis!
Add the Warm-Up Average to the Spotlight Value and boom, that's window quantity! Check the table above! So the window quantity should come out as 317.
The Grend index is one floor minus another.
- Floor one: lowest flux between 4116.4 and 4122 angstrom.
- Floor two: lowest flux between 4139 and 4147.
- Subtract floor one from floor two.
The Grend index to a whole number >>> -22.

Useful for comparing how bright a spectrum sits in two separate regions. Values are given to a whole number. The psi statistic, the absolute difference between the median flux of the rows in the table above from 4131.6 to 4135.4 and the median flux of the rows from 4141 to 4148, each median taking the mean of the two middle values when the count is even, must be 32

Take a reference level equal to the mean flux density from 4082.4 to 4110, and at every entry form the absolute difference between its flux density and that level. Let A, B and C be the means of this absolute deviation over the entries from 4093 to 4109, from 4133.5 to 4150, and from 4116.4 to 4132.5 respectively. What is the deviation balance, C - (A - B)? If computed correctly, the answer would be 18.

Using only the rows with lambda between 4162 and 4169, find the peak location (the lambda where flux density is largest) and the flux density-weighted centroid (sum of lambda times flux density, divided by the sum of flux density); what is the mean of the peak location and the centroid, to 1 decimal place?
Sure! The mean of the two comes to 4165.0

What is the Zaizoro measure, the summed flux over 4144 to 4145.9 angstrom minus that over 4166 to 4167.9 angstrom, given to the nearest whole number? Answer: -96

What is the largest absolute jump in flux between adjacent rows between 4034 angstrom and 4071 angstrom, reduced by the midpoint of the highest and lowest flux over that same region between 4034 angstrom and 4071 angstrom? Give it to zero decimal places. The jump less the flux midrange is -142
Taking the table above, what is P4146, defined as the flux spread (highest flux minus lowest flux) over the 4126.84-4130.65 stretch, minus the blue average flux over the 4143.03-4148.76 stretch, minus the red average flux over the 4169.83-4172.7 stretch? -270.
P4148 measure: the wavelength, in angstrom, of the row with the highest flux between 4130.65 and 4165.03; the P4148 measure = 4135.88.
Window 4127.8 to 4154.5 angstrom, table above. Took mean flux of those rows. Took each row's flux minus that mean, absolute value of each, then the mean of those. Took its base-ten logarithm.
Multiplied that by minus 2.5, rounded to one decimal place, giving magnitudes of -3.3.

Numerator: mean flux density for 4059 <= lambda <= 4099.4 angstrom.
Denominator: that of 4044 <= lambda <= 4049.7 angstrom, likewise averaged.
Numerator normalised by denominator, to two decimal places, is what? 0.99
